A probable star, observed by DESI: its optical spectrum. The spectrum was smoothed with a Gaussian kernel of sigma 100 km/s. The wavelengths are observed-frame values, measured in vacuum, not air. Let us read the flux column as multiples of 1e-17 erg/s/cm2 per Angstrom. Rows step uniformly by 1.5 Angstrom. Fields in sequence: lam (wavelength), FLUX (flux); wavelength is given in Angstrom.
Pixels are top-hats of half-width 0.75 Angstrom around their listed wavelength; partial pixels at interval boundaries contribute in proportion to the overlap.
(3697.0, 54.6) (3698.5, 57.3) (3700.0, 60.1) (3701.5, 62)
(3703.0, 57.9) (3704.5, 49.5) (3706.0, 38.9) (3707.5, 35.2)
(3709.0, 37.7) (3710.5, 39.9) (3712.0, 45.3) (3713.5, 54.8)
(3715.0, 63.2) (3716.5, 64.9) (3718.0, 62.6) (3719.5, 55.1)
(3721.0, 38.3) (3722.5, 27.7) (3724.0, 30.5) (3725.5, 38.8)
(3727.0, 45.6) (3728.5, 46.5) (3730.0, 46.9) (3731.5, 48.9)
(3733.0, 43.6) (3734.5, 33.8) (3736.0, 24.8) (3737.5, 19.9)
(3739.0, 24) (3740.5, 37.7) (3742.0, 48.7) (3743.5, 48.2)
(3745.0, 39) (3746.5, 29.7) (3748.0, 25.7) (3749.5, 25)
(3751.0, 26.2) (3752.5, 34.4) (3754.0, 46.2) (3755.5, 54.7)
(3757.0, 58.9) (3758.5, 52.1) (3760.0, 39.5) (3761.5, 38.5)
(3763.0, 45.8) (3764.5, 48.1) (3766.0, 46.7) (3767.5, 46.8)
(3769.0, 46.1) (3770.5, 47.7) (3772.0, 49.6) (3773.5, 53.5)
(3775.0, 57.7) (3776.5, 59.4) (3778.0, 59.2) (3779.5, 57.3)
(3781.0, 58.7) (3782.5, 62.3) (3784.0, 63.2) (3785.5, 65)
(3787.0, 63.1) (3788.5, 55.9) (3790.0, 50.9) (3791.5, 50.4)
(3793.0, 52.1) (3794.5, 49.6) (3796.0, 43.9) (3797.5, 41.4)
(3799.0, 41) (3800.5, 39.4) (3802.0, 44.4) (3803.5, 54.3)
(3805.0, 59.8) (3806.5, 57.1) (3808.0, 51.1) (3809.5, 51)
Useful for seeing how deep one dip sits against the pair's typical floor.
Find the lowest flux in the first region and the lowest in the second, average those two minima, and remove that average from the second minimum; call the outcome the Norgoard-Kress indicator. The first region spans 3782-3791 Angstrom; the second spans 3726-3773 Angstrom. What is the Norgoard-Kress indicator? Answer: -15.5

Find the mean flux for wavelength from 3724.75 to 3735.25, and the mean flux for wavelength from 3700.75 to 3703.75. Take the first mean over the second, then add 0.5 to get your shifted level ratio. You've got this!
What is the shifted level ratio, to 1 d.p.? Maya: 1.2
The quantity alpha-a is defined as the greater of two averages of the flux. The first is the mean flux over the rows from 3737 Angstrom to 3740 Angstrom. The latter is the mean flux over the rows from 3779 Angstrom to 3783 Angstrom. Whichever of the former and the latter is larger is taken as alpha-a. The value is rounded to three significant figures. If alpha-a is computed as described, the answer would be 59.4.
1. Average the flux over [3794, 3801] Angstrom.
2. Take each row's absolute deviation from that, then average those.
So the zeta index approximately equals 3.0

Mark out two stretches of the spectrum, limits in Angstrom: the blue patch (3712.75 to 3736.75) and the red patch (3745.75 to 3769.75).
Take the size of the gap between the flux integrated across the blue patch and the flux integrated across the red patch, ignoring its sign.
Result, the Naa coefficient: 92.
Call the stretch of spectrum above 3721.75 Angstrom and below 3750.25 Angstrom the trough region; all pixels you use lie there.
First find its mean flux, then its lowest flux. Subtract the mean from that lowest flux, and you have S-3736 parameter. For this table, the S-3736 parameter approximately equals -16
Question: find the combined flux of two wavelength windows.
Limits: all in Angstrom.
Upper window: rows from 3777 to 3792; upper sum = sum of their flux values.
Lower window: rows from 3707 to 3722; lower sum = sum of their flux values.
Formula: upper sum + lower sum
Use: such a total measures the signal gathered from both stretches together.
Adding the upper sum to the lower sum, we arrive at 1083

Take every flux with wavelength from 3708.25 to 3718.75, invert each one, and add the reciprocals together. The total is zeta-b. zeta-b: 0.14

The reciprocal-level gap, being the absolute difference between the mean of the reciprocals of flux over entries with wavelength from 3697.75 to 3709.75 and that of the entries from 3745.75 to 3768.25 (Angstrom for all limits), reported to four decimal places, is 0.0051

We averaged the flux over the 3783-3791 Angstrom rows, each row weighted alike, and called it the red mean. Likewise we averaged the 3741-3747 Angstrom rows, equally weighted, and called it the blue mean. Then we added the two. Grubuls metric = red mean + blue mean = 101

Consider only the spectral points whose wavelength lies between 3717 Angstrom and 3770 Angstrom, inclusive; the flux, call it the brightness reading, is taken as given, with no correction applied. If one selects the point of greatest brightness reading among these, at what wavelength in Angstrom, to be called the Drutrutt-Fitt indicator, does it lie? 3718.0 Angstrom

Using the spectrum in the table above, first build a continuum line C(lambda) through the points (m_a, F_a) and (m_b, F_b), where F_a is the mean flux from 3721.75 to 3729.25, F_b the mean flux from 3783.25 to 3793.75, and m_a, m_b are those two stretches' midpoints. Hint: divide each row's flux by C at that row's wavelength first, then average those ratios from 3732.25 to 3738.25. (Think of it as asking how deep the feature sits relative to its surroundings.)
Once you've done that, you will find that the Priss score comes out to 0.75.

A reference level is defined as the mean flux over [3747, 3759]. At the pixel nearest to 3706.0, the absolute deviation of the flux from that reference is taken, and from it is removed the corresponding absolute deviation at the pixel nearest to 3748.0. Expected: -13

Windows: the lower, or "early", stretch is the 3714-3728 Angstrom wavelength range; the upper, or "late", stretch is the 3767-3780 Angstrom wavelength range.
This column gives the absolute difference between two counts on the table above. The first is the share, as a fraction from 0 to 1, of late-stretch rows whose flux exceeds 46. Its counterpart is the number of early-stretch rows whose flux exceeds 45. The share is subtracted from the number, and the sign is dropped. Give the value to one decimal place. 4.0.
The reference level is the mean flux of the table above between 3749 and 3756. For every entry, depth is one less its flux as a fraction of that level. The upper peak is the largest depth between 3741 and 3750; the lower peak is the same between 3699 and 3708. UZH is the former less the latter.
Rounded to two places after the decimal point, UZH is 0.27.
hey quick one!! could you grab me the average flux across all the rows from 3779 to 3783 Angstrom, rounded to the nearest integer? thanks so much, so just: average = 59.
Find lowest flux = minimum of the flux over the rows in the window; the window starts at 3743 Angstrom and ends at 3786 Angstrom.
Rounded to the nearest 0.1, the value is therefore 25.0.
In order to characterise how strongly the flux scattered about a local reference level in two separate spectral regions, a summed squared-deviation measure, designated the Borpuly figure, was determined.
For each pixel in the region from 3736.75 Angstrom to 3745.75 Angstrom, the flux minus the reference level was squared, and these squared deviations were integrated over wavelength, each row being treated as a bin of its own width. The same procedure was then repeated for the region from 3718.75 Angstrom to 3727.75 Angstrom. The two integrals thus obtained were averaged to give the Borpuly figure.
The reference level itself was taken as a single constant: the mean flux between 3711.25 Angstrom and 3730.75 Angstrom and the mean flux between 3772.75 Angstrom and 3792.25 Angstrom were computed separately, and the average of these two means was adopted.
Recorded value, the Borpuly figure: 3011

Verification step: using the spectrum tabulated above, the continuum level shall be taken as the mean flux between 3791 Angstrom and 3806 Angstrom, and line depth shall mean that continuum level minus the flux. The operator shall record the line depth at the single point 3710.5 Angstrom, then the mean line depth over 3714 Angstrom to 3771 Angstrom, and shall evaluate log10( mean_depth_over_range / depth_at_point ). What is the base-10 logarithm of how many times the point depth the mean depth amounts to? -0.15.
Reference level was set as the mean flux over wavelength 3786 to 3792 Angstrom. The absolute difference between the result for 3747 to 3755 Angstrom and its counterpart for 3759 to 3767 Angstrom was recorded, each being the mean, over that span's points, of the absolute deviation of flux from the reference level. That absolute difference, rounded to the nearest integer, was 12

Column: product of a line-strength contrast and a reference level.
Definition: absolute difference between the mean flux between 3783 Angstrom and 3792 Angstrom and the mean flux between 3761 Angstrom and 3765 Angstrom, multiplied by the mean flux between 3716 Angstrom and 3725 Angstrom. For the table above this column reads 649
